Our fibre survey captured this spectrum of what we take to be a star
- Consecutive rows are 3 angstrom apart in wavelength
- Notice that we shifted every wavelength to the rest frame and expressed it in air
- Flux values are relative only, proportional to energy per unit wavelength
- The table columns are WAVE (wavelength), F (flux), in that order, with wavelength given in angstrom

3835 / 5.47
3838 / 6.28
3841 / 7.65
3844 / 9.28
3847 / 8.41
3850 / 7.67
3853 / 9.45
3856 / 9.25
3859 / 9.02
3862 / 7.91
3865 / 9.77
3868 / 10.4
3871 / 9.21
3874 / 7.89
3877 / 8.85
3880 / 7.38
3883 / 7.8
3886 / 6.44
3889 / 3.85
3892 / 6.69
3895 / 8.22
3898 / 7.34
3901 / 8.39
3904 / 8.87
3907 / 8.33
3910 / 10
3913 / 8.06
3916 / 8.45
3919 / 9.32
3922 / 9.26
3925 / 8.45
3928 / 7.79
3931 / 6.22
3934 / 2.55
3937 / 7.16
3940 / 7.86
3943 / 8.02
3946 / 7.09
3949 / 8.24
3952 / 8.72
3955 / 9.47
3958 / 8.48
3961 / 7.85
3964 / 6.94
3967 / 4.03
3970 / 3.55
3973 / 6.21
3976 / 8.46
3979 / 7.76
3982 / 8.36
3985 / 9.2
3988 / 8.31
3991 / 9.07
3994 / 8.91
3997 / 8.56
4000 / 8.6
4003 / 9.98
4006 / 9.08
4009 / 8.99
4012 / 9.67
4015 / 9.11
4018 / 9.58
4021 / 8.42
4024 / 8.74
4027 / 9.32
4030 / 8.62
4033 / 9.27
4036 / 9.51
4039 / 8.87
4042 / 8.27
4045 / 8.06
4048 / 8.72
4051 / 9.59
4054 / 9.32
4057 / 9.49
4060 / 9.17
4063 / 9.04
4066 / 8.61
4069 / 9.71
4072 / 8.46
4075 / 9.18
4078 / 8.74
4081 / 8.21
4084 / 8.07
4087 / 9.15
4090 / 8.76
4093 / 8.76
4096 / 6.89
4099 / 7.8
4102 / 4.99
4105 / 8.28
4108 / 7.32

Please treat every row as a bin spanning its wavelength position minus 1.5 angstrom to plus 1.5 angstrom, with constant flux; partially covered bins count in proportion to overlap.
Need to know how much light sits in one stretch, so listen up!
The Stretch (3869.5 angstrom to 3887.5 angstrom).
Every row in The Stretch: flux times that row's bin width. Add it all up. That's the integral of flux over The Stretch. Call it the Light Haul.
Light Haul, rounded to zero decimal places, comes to 143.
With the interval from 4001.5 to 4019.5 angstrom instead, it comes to 169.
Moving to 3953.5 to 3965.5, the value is 98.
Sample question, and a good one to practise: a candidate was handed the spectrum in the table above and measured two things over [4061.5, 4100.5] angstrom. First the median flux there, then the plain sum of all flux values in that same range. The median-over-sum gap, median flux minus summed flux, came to -103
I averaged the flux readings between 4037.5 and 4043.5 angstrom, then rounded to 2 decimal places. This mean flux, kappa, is 8.57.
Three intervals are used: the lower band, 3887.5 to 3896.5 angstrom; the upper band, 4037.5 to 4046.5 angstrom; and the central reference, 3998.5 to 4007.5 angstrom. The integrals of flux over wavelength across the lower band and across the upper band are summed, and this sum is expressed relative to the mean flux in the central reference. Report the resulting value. 14.3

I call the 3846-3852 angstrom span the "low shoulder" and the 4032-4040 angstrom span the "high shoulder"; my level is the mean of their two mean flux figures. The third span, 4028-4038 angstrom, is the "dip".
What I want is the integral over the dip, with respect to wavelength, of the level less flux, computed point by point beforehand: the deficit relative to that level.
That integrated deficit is -4.5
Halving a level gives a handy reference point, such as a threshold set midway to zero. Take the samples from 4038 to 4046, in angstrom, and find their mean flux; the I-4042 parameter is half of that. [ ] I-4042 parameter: 4.20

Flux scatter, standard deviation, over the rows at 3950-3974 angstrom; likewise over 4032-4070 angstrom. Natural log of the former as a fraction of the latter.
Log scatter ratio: 1.4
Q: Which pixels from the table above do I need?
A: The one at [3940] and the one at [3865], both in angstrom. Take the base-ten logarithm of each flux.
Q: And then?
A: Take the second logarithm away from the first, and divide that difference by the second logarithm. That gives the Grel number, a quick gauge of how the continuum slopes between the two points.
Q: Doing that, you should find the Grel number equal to -0.10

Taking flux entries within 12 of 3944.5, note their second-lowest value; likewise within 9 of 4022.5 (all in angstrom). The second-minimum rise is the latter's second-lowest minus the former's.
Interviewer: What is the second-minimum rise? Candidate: 1.5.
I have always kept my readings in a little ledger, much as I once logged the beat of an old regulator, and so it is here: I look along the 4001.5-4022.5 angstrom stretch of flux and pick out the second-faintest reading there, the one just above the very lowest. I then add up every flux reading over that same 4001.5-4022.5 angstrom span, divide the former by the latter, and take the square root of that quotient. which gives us 0.372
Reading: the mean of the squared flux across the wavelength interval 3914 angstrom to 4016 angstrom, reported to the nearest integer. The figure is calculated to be 66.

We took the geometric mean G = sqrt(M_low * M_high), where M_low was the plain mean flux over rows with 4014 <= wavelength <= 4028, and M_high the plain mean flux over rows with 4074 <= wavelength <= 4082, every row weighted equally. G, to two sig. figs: 8.9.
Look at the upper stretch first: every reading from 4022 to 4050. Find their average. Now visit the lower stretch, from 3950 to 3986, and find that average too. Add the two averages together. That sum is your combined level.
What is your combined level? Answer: 16.2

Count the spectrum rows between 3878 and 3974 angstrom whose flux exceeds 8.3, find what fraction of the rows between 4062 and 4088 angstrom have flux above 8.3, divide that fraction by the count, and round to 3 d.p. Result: 0.071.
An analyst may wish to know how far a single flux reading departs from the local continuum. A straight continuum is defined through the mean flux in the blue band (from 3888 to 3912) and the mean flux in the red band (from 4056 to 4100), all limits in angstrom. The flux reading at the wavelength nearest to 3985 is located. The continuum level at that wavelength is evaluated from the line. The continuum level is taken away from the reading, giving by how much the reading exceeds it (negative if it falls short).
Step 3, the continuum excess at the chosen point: 1.0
